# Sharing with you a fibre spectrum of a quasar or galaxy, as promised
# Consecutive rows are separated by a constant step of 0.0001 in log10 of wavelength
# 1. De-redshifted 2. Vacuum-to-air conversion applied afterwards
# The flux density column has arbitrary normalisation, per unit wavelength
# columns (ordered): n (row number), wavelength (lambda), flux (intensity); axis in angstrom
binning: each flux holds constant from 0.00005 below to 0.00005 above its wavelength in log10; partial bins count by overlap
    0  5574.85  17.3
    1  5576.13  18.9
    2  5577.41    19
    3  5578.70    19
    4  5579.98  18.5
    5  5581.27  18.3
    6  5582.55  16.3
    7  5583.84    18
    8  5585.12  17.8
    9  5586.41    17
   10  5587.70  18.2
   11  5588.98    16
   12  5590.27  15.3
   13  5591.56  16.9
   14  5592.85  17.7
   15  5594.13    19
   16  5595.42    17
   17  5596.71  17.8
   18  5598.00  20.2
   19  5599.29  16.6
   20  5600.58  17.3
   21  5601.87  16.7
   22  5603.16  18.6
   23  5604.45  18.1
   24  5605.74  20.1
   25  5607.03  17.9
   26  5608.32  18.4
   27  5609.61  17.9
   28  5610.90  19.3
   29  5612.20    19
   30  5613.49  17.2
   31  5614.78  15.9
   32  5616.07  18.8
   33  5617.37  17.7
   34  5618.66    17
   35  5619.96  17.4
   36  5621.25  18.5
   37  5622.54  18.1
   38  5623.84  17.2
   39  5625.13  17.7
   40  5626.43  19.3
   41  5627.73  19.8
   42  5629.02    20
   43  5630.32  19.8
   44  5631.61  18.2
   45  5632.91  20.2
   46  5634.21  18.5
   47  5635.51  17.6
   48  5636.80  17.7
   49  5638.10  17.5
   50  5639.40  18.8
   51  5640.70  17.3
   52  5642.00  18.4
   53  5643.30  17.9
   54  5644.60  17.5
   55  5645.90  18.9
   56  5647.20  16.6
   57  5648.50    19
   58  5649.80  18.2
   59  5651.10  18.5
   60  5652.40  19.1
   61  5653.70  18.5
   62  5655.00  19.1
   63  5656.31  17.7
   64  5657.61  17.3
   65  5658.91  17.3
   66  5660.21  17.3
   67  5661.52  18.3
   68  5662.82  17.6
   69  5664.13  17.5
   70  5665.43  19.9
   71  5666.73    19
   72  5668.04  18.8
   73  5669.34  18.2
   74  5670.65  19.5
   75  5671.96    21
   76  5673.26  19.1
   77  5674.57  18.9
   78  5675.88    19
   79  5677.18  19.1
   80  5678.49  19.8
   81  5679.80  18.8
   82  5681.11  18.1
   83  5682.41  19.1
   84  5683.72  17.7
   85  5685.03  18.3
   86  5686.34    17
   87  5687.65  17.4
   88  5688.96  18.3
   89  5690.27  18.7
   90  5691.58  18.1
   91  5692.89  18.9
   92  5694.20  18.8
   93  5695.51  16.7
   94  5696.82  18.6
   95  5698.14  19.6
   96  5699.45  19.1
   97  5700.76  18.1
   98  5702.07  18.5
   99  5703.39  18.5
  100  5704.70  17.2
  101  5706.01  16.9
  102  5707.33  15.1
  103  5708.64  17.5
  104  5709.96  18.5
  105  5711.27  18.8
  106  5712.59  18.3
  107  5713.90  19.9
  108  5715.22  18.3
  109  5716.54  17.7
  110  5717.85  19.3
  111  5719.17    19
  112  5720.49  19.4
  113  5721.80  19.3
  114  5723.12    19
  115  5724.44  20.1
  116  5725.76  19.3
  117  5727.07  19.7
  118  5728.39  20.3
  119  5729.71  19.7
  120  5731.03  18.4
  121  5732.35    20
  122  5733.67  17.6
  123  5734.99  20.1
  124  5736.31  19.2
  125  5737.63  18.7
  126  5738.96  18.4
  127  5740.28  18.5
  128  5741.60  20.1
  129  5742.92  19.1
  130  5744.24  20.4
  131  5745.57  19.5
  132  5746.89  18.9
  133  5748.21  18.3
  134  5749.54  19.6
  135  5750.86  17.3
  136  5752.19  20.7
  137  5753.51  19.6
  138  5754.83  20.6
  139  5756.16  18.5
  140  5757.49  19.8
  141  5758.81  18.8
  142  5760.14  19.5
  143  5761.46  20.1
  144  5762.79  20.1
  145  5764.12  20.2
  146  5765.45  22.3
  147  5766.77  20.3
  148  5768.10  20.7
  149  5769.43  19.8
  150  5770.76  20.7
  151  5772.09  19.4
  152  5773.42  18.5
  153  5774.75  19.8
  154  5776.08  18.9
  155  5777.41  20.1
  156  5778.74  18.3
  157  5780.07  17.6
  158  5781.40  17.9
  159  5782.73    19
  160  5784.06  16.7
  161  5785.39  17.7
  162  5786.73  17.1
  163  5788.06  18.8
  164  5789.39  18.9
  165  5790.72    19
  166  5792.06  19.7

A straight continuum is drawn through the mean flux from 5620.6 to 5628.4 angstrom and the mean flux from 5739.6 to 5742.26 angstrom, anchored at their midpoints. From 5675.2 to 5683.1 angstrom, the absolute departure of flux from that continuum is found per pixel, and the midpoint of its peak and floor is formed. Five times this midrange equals 2.5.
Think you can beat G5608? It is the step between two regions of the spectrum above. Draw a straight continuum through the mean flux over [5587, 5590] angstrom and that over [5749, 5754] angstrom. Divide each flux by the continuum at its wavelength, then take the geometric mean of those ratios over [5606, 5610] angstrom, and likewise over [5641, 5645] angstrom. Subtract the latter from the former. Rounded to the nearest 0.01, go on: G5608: 0.04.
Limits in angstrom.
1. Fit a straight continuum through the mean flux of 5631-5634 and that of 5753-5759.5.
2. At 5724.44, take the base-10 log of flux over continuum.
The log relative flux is 0.016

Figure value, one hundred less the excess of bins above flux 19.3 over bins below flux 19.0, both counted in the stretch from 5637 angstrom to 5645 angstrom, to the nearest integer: 106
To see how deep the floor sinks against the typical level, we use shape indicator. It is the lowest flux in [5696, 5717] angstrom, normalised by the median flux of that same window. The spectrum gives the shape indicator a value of 0.821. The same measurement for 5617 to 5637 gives 0.937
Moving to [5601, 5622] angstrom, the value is 0.883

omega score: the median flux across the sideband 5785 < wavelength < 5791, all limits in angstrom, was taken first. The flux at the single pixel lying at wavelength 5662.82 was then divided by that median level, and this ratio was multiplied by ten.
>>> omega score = 9.36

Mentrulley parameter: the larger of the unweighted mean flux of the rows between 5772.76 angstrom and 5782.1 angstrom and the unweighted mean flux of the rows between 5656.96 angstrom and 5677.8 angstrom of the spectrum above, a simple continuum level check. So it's 18.7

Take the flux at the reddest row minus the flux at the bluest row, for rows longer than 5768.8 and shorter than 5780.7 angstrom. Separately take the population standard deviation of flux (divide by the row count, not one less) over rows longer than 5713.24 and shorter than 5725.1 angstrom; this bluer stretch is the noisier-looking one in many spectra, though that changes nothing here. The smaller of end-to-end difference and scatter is -2.2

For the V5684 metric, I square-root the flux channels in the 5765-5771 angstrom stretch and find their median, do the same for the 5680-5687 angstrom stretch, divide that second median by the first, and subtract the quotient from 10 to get 9.06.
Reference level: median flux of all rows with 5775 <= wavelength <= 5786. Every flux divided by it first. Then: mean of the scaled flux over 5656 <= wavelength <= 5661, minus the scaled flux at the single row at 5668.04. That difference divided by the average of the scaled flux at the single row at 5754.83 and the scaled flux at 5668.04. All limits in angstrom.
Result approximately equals -0.071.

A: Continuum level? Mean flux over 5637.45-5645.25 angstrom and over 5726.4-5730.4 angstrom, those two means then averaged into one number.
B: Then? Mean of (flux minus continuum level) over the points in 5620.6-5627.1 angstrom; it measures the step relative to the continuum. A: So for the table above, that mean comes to -0.7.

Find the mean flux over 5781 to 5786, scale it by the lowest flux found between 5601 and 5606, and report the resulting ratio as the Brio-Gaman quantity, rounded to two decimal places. 1.07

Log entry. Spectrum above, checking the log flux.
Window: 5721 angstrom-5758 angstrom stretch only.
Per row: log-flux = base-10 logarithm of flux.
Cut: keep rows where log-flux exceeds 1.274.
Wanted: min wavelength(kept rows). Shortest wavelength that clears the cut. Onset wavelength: 5721.80 angstrom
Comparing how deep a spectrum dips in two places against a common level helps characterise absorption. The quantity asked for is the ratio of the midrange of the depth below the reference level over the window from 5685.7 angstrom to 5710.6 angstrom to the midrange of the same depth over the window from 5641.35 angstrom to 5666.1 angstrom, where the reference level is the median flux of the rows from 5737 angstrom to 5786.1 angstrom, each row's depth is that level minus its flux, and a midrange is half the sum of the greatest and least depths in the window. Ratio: 1.72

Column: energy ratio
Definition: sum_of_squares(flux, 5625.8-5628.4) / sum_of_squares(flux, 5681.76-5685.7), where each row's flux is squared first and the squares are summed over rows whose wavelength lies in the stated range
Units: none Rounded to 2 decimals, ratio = 0.75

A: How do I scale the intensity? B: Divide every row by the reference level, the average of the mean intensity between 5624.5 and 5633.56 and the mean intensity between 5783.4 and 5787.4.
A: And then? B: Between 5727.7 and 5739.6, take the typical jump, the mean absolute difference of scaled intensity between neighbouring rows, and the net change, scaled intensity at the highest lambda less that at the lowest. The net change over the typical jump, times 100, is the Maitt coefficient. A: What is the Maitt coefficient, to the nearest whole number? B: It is -150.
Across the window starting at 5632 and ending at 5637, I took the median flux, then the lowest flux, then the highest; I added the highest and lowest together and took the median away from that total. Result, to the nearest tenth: 19.7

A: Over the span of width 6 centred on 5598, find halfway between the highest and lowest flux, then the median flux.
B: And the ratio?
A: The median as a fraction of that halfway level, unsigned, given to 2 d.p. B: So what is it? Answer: 0.94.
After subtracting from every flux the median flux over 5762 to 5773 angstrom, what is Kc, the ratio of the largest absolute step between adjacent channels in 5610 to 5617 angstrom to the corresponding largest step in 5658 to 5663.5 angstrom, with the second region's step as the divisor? 2.9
